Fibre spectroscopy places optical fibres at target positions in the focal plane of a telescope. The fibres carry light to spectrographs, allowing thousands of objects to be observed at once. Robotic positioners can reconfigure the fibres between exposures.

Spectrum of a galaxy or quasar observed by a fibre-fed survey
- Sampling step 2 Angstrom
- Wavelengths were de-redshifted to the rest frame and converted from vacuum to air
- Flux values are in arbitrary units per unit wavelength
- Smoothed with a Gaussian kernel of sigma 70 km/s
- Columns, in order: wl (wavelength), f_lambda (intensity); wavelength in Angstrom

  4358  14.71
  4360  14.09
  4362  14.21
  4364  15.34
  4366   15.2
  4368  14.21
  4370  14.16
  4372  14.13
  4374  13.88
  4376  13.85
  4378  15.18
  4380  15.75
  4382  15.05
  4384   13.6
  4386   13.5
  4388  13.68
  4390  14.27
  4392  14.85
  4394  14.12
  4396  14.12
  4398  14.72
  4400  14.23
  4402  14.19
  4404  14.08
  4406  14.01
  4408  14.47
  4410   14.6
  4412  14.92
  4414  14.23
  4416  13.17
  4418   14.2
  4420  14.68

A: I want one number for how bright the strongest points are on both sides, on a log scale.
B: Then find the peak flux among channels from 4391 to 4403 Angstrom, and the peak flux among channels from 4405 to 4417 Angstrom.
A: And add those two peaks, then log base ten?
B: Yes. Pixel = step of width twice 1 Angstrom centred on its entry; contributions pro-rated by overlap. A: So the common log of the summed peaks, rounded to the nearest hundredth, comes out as 1.47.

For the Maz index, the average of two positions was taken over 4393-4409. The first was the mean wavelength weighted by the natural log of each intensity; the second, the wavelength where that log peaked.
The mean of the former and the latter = 4399.5 Angstrom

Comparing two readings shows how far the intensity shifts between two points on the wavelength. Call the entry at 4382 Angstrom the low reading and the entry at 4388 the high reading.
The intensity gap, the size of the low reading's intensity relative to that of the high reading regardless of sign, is 1.4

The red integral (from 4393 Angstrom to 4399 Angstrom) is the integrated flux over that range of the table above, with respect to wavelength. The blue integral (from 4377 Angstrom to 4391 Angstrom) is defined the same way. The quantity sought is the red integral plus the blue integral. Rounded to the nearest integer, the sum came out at 288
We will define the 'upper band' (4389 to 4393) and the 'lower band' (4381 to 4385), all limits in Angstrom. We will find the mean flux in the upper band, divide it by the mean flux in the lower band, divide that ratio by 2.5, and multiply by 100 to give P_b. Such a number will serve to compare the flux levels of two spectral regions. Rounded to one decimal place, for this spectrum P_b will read 40.7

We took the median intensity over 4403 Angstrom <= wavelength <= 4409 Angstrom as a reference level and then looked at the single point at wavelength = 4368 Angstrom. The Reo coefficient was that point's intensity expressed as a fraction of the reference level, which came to 1.01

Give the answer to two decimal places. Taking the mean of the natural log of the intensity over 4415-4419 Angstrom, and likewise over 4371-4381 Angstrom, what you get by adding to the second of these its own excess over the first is 2.74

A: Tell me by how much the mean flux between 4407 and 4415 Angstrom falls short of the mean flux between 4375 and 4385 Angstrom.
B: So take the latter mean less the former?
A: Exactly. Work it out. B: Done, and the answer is 0.1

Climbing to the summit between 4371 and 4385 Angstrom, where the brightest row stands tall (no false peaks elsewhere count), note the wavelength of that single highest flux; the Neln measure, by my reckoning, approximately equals 4380 Angstrom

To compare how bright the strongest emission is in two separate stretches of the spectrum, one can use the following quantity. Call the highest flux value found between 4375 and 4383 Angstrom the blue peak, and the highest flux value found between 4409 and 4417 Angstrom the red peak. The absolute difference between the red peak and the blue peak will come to 0.83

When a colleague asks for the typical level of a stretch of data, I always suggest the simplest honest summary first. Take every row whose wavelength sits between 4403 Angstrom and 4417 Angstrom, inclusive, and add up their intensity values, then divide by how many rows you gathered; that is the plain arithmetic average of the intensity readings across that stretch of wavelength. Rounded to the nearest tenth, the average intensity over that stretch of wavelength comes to 14.2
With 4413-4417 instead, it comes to 13.7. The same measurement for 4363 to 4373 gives 14.6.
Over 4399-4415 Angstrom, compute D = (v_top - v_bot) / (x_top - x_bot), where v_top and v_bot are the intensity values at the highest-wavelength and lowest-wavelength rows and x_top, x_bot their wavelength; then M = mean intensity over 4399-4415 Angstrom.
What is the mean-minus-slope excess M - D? 14.34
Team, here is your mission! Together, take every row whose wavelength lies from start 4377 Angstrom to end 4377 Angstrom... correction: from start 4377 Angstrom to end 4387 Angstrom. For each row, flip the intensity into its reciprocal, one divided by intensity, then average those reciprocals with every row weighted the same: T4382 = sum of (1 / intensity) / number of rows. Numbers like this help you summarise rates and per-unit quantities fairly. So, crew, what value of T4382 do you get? 0.0687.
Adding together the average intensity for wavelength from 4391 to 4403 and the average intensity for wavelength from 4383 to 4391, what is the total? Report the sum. 28.1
